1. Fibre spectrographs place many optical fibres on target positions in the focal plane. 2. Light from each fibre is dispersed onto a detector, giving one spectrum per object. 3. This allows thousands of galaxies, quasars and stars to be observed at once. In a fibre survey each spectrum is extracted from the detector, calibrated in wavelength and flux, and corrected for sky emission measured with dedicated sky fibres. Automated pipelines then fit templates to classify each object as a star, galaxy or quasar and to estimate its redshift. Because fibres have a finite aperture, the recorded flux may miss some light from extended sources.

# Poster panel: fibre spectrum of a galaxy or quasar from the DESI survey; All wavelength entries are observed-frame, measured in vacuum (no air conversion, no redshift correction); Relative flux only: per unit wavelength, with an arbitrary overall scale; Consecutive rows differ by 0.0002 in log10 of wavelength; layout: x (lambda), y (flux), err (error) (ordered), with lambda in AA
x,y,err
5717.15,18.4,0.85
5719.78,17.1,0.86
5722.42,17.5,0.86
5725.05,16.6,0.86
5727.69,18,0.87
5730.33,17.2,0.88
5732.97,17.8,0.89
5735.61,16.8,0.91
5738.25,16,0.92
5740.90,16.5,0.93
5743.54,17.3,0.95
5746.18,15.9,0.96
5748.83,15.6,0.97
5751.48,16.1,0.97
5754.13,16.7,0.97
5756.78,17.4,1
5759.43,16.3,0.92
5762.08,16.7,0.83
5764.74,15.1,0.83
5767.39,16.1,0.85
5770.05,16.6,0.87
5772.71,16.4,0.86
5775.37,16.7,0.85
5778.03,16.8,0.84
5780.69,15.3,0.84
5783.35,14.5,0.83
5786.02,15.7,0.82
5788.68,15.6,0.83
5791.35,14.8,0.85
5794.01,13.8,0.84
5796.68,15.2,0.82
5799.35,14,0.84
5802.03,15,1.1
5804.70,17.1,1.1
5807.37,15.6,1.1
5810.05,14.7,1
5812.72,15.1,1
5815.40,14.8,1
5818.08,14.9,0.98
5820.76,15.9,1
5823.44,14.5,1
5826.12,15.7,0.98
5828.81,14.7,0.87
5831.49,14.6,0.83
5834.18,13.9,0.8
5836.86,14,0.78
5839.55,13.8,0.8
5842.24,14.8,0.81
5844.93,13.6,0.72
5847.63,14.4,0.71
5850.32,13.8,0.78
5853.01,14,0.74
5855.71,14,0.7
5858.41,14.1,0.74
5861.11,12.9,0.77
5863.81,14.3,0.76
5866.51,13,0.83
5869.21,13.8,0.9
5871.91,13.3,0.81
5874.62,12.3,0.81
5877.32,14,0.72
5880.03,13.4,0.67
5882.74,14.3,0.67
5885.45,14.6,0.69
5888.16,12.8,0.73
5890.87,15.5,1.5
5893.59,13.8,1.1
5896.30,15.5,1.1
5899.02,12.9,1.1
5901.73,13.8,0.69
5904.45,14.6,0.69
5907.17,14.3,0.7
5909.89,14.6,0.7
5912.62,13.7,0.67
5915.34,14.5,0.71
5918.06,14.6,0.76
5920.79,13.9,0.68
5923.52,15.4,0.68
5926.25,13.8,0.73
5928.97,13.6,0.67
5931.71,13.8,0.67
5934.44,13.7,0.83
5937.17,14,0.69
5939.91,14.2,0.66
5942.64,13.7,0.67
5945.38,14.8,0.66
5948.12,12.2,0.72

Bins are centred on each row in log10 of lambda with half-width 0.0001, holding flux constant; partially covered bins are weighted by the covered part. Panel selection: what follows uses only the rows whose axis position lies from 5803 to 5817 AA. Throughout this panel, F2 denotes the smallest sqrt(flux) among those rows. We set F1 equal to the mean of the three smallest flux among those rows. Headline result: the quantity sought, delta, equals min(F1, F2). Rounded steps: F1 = 14.9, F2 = 3.83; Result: 3.83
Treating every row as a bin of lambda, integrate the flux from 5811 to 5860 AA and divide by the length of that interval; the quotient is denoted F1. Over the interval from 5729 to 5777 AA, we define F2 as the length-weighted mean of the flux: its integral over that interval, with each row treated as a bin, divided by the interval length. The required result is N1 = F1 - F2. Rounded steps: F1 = 14.5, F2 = 16.5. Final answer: -2.0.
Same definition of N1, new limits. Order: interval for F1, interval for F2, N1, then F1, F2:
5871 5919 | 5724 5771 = -2.6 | 14.0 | 16.6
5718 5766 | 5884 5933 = 2.5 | 16.7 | 14.2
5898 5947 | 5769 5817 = -1.3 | 14.1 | 15.4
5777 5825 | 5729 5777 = -1.3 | 15.2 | 16.5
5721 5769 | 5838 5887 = 2.8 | 16.6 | 13.8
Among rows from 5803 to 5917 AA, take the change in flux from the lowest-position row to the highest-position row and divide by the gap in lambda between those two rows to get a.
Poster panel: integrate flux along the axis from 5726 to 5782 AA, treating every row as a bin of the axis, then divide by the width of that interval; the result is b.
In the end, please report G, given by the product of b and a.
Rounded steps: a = -0.023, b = 16.5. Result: -0.39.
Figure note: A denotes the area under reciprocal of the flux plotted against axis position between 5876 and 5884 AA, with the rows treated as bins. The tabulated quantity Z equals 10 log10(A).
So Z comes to -2.4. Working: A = 0.58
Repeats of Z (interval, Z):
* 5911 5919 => -2.5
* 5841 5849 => -2.5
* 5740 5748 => -3.1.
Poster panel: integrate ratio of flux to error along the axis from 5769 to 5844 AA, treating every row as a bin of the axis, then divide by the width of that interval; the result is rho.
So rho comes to 17.0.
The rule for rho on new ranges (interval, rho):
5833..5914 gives 17.8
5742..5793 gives 18.2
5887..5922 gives 17.6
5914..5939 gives 20.0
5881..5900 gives 15.7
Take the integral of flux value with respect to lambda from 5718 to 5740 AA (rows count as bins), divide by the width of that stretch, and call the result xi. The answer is 17.1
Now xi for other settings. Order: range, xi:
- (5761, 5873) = 14.8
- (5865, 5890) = 13.5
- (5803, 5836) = 15.1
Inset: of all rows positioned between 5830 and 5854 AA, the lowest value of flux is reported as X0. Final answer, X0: 13.6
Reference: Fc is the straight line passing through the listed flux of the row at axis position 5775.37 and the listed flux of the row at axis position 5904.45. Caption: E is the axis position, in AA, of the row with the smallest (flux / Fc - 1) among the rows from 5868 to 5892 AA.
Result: 5874.62 AA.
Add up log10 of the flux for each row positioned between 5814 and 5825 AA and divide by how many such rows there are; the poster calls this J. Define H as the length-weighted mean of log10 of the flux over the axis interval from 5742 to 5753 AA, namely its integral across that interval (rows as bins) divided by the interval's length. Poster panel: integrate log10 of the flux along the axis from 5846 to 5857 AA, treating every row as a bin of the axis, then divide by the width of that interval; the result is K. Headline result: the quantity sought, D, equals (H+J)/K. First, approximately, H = 1.21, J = 1.18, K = 1.147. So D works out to 2.08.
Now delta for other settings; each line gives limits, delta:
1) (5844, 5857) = 3.69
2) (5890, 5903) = 3.59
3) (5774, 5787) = 3.81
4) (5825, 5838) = 3.73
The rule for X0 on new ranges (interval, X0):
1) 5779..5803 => 13.8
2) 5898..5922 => 12.9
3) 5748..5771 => 15.1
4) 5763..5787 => 14.5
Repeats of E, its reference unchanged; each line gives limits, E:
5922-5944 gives 5928.97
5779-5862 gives 5794.01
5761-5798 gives 5794.01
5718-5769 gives 5764.74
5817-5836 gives 5834.18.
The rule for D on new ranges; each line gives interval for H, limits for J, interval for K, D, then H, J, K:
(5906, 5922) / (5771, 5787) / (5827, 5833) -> 2.02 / 1.15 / 1.20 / 1.166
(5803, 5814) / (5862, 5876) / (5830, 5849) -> 2.01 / 1.19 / 1.12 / 1.151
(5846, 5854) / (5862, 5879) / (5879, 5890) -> 1.99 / 1.15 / 1.13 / 1.141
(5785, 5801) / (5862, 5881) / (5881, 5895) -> 2.00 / 1.17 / 1.13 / 1.151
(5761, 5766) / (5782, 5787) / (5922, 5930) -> 2.06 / 1.20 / 1.18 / 1.155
